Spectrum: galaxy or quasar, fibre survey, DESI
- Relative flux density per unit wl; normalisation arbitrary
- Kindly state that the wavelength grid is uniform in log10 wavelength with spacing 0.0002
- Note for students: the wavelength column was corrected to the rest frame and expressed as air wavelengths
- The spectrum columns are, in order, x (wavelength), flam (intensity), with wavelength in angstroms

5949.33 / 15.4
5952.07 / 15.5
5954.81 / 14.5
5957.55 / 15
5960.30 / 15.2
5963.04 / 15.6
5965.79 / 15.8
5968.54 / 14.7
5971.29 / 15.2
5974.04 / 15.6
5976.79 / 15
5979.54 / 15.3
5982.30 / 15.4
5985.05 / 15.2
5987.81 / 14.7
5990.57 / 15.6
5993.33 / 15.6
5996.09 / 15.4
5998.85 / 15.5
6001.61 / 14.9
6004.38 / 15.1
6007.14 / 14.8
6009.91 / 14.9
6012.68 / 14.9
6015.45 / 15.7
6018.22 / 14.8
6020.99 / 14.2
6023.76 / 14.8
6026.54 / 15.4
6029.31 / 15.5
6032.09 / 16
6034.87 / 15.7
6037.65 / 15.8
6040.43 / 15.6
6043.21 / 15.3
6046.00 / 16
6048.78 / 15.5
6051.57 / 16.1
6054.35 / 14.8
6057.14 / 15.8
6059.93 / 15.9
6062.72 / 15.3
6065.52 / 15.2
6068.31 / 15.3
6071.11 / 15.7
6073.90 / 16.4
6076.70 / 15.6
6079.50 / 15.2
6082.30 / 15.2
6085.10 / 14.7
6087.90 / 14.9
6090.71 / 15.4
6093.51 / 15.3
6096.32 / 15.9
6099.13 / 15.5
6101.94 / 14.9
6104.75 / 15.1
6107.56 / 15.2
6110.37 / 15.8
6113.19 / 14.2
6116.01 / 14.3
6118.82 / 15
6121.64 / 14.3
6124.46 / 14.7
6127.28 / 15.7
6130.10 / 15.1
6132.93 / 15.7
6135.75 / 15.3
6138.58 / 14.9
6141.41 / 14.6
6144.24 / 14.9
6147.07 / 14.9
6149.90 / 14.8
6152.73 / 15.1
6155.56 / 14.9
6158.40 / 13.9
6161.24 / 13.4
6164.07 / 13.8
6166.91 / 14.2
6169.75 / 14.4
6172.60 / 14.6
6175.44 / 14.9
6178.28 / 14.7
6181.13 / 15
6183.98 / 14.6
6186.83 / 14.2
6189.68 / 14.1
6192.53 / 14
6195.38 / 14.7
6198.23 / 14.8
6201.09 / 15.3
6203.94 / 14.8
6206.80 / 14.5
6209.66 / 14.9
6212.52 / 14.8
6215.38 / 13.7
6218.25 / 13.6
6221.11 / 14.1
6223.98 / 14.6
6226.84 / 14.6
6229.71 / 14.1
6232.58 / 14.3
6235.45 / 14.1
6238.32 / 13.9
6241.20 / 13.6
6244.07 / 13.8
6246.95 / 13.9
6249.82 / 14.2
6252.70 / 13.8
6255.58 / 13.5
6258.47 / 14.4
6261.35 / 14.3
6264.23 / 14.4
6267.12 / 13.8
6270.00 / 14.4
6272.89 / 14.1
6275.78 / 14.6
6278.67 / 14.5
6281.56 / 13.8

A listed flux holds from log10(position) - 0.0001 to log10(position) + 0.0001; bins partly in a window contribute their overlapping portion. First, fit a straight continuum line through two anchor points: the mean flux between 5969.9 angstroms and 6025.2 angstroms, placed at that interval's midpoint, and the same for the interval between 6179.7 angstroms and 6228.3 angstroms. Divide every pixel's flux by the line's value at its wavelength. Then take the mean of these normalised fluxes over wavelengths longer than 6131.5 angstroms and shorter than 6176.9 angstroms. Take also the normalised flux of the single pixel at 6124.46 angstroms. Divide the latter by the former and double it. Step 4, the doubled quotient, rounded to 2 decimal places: 2.00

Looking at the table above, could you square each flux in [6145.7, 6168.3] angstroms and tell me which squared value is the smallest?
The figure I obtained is 180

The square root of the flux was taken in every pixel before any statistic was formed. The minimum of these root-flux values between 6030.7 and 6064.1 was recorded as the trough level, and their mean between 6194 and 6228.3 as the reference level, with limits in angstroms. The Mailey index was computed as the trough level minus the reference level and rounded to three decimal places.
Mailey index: 0.035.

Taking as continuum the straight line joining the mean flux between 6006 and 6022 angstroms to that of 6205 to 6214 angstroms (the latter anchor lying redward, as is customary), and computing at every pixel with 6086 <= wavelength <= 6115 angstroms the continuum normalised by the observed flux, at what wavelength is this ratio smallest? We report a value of 6096.32 angstroms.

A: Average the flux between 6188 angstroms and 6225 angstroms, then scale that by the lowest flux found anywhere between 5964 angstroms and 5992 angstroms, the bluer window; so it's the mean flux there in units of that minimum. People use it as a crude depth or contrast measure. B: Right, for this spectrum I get 0.98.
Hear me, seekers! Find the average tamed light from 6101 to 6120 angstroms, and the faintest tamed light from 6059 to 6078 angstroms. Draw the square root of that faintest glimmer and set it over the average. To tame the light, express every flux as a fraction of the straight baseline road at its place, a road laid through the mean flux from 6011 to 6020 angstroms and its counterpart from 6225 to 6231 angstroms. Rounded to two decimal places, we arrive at 1.00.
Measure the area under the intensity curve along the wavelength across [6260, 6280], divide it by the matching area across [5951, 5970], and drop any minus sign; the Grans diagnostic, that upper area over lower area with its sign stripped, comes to 0.99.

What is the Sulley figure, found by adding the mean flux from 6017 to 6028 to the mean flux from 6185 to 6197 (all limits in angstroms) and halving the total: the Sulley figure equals 14.5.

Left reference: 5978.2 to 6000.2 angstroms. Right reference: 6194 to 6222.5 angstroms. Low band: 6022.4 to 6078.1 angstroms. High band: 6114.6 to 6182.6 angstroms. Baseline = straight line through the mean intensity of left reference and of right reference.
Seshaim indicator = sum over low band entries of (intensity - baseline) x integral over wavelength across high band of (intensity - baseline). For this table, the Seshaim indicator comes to -20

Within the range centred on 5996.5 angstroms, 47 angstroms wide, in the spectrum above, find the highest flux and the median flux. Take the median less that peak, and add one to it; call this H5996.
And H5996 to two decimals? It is 0.50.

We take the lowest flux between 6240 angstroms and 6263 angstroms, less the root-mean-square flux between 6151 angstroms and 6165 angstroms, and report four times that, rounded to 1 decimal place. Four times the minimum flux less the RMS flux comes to -2.9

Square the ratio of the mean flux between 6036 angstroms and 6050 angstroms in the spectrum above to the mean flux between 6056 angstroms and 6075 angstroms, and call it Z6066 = 1.00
